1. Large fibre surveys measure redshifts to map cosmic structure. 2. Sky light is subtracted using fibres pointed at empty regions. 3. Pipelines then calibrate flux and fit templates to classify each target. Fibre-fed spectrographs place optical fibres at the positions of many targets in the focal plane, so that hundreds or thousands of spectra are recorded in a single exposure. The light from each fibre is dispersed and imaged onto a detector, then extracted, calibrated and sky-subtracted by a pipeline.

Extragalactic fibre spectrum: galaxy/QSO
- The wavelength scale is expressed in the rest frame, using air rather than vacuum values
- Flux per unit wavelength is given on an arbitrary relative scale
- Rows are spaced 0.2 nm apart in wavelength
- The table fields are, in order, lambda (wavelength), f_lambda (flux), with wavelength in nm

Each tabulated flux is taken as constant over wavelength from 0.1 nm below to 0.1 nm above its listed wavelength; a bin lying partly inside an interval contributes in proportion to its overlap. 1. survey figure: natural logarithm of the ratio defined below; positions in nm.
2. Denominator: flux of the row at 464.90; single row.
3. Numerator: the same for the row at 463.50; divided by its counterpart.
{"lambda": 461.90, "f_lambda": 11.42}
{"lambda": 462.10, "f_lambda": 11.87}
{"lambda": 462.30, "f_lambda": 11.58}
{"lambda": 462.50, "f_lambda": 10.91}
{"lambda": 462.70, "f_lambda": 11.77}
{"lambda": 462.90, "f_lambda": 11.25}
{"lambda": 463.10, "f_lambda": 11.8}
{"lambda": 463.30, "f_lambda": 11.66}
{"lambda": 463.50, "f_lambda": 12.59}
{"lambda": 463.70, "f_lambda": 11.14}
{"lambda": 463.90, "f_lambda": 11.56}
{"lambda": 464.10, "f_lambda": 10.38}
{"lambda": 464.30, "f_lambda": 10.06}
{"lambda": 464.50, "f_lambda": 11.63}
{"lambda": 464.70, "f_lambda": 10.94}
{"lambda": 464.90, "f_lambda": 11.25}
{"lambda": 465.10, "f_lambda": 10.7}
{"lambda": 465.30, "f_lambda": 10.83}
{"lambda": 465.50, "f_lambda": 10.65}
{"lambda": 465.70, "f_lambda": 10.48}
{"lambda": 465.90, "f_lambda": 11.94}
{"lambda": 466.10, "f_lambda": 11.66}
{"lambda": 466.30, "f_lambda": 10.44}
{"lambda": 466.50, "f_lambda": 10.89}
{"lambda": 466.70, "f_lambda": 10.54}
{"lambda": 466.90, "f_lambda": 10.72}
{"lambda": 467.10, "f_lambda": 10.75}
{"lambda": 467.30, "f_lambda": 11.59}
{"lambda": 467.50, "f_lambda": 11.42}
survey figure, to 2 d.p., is 0.11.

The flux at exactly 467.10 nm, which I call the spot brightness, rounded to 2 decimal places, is 10.75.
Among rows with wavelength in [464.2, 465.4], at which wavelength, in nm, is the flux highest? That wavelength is 464.50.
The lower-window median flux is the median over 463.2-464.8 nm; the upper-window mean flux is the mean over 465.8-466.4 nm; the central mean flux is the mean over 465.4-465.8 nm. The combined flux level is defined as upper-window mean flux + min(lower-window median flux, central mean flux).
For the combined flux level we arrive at 21.9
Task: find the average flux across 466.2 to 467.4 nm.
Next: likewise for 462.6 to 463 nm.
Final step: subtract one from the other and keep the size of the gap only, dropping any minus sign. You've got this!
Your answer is 0.69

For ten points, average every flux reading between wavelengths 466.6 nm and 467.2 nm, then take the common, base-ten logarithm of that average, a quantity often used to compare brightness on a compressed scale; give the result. 1.03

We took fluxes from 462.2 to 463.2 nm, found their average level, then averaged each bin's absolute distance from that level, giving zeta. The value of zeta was 0.31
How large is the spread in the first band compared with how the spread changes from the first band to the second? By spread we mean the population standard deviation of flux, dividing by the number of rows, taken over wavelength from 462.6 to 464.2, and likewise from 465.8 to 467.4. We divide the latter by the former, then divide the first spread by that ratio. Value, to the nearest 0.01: 0.66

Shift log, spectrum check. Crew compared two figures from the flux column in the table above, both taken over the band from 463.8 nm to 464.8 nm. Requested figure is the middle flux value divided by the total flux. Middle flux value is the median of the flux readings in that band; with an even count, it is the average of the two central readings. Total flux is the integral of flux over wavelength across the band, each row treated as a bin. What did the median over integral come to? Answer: 1.00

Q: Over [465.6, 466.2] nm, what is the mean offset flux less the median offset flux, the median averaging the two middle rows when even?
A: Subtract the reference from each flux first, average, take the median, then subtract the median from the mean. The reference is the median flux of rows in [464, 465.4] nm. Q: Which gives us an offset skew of -0.30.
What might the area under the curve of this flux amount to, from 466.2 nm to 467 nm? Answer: 8.52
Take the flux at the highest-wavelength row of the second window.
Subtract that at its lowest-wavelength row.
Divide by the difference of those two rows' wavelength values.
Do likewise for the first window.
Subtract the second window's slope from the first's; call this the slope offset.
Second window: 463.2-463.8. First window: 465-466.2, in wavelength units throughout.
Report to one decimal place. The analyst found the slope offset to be 2.3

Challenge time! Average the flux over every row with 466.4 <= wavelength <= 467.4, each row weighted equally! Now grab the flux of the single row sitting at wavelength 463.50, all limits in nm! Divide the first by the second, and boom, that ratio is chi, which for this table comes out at 0.866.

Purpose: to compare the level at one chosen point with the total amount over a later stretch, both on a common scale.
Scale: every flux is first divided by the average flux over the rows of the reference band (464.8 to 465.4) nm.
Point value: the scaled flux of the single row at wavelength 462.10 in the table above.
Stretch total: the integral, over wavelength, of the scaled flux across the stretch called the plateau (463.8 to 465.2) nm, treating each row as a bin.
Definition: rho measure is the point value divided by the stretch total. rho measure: 0.78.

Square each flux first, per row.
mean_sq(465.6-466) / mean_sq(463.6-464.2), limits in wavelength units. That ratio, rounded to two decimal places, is 1.04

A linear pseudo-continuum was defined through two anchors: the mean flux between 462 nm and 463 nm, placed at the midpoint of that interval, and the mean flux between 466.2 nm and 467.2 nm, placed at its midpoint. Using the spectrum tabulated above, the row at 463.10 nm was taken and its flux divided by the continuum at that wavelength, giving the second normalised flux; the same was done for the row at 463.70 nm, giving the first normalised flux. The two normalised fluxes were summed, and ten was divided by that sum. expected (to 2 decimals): 4.93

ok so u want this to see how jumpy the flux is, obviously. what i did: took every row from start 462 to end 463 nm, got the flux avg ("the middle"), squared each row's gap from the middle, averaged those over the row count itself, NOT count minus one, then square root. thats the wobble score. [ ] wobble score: 0.35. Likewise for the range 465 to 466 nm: 0.52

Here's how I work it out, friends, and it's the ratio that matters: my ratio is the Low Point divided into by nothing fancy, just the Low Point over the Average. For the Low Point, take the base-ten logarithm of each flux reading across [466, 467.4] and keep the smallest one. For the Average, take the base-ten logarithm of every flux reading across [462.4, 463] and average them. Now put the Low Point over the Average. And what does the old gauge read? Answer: 0.967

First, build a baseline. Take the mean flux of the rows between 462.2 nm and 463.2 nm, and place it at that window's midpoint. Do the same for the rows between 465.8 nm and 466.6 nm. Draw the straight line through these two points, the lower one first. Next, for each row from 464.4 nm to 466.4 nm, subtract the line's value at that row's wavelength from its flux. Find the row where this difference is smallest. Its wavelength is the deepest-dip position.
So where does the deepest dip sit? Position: 466.30 nm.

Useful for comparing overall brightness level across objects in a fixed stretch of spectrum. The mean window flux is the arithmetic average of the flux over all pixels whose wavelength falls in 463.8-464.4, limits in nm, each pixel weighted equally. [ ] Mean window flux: 10.67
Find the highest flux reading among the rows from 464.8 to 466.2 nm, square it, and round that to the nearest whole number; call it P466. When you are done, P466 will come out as 143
